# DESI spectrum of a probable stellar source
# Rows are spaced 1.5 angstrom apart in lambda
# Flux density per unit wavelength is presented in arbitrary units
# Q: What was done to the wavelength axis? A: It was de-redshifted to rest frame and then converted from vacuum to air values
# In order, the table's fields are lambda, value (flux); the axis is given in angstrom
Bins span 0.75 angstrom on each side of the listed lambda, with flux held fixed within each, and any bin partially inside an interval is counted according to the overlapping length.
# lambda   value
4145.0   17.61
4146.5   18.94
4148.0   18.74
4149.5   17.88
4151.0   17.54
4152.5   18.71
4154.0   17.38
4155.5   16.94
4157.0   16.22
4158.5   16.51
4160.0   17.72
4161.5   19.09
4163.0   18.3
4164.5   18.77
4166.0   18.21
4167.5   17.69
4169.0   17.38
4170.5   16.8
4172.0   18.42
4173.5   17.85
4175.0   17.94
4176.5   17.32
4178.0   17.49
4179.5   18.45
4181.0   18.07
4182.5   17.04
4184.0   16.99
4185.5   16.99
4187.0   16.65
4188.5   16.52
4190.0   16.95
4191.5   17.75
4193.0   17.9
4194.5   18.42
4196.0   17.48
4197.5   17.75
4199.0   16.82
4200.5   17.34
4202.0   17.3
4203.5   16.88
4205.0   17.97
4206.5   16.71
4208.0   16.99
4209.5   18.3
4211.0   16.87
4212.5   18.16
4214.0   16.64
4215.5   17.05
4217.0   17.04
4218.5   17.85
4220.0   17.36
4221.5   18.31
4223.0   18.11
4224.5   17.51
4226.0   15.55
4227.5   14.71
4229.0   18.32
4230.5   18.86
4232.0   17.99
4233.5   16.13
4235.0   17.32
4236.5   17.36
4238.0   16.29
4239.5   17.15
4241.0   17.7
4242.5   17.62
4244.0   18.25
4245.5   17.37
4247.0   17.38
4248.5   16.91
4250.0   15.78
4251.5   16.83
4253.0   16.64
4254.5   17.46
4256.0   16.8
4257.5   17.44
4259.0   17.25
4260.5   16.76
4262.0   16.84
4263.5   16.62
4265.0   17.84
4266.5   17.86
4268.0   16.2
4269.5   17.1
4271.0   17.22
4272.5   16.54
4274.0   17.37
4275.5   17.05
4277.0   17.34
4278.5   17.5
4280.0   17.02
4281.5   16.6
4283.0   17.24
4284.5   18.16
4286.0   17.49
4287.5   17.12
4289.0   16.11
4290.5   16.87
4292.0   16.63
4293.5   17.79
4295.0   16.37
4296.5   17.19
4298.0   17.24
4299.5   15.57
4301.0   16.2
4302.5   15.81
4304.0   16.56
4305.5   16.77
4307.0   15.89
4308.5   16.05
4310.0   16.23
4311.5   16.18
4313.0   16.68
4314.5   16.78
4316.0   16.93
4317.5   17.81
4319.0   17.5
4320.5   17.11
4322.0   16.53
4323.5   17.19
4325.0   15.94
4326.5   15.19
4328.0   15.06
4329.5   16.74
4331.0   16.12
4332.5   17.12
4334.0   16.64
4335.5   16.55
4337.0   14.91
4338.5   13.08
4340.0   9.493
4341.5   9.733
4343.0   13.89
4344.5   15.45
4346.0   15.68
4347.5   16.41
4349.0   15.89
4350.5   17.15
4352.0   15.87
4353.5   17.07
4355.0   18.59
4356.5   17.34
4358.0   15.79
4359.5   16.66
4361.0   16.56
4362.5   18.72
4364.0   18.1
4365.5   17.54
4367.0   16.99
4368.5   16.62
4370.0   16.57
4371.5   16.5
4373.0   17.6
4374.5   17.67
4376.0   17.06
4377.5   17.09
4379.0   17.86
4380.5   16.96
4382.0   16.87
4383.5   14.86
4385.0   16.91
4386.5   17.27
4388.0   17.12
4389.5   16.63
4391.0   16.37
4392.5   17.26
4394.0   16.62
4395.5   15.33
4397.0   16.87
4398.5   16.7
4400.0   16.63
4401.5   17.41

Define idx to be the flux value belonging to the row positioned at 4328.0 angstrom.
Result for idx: 15.06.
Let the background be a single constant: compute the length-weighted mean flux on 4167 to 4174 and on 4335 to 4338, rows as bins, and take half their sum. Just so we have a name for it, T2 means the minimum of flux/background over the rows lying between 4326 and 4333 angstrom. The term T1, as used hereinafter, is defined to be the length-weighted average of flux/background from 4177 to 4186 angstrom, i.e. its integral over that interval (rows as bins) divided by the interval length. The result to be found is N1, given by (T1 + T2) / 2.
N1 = 0.985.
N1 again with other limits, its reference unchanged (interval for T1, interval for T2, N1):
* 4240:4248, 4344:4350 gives 1.000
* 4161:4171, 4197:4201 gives 1.054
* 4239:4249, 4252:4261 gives 1.033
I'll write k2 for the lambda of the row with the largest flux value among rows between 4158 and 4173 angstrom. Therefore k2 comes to 4161.5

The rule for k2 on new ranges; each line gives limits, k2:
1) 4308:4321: 4317.5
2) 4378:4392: 4379.0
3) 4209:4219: 4209.5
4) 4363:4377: 4364.0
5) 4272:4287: 4284.5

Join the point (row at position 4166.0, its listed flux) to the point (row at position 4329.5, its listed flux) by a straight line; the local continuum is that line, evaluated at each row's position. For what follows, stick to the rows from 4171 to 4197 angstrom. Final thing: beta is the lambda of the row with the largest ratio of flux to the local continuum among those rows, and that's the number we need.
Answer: 4194.5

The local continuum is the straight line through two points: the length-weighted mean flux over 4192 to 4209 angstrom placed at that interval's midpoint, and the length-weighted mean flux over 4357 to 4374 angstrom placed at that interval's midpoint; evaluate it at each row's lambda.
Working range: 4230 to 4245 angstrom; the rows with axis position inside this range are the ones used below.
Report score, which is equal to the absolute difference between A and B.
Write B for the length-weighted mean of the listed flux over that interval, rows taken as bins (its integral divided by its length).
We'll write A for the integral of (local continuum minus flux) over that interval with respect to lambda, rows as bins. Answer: 19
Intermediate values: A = -1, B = 17.4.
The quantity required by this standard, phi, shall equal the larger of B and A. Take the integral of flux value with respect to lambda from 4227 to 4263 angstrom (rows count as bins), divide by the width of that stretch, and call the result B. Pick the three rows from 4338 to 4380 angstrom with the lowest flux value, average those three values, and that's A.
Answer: 17.1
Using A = 10.8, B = 17.1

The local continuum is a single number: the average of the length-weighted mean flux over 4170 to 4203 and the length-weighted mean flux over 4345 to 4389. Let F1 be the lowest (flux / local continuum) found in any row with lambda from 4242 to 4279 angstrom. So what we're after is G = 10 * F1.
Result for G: 9.2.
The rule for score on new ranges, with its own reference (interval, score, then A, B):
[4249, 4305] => 2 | 19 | 16.9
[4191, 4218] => 17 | 0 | 17.4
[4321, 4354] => 43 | 59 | 15.4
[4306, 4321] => 10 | 7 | 16.7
